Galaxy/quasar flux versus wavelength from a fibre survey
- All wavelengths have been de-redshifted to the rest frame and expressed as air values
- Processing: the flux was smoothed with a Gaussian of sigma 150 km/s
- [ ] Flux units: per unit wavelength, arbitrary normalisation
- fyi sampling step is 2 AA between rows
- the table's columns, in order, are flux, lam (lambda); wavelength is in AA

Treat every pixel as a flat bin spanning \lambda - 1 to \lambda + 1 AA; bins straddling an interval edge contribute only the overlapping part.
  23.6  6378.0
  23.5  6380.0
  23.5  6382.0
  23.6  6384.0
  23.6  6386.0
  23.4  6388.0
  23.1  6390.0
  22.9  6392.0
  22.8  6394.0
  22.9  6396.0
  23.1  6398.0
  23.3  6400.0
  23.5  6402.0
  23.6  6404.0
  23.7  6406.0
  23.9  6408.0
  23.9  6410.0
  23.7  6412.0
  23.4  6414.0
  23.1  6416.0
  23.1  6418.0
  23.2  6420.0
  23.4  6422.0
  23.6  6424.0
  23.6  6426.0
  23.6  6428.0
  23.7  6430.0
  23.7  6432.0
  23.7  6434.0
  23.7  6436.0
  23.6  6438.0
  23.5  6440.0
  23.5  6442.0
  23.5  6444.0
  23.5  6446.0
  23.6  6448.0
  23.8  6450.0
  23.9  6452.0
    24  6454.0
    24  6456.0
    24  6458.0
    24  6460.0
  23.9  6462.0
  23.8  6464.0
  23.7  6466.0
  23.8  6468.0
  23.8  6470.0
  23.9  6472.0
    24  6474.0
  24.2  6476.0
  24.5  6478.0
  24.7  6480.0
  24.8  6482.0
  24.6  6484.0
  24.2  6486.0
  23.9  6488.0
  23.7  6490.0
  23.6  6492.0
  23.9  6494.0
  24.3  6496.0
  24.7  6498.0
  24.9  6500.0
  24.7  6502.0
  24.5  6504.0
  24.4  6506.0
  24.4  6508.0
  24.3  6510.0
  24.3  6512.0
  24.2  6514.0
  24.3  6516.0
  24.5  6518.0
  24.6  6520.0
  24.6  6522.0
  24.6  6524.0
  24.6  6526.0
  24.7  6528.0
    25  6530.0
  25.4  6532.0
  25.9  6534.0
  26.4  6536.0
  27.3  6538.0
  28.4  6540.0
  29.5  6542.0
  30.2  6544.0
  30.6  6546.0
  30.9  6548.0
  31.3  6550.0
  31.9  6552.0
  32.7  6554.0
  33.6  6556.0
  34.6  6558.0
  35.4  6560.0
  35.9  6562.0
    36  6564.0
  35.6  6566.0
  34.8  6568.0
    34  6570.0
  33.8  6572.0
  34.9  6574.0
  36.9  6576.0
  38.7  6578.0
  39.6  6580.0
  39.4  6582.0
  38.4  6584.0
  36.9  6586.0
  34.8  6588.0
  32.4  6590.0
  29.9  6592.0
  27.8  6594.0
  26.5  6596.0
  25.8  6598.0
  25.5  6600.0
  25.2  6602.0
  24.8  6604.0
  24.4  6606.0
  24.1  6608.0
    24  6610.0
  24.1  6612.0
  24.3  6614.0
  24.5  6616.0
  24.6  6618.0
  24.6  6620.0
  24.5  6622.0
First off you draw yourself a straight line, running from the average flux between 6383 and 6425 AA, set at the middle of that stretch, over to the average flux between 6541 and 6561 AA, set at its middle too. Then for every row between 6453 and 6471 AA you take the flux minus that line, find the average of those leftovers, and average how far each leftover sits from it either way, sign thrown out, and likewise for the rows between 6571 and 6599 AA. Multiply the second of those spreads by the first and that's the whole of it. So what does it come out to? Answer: 1.57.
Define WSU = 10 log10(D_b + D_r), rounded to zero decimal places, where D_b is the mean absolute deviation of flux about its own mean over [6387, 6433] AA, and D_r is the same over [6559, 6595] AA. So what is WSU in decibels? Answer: 4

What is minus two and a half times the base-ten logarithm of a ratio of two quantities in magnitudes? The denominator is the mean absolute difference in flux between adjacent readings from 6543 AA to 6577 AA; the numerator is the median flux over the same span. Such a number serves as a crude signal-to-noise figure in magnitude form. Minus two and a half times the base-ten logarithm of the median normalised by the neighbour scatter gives -4.2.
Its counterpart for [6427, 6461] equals -6.7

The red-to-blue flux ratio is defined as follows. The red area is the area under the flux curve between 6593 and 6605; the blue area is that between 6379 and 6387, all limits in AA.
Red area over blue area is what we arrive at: 1.7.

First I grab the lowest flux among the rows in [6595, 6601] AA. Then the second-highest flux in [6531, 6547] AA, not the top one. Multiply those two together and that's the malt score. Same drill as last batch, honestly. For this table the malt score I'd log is 770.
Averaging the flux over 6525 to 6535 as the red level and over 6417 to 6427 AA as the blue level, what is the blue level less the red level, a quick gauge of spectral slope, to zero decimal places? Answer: -2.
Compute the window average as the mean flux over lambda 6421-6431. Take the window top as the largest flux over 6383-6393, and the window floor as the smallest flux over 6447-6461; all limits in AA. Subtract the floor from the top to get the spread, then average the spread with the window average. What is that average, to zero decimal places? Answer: 12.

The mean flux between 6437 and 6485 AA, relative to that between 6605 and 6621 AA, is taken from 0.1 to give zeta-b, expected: -0.884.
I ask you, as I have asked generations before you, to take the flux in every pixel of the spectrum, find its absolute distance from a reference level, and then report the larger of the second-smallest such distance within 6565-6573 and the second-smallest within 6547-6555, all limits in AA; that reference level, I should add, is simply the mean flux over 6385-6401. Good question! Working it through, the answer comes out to 11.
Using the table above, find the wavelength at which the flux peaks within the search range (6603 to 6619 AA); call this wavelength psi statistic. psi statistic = 6604.0 AA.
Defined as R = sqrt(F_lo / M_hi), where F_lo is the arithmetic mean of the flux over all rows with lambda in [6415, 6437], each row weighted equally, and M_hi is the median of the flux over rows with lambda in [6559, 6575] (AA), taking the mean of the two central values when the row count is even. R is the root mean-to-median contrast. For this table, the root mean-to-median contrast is 0.82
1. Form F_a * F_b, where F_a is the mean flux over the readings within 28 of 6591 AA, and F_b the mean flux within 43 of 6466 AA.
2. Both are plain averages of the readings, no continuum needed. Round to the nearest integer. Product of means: 738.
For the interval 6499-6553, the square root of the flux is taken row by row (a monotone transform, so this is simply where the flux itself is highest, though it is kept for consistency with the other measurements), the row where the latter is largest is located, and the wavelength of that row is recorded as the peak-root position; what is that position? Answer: 6552.0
